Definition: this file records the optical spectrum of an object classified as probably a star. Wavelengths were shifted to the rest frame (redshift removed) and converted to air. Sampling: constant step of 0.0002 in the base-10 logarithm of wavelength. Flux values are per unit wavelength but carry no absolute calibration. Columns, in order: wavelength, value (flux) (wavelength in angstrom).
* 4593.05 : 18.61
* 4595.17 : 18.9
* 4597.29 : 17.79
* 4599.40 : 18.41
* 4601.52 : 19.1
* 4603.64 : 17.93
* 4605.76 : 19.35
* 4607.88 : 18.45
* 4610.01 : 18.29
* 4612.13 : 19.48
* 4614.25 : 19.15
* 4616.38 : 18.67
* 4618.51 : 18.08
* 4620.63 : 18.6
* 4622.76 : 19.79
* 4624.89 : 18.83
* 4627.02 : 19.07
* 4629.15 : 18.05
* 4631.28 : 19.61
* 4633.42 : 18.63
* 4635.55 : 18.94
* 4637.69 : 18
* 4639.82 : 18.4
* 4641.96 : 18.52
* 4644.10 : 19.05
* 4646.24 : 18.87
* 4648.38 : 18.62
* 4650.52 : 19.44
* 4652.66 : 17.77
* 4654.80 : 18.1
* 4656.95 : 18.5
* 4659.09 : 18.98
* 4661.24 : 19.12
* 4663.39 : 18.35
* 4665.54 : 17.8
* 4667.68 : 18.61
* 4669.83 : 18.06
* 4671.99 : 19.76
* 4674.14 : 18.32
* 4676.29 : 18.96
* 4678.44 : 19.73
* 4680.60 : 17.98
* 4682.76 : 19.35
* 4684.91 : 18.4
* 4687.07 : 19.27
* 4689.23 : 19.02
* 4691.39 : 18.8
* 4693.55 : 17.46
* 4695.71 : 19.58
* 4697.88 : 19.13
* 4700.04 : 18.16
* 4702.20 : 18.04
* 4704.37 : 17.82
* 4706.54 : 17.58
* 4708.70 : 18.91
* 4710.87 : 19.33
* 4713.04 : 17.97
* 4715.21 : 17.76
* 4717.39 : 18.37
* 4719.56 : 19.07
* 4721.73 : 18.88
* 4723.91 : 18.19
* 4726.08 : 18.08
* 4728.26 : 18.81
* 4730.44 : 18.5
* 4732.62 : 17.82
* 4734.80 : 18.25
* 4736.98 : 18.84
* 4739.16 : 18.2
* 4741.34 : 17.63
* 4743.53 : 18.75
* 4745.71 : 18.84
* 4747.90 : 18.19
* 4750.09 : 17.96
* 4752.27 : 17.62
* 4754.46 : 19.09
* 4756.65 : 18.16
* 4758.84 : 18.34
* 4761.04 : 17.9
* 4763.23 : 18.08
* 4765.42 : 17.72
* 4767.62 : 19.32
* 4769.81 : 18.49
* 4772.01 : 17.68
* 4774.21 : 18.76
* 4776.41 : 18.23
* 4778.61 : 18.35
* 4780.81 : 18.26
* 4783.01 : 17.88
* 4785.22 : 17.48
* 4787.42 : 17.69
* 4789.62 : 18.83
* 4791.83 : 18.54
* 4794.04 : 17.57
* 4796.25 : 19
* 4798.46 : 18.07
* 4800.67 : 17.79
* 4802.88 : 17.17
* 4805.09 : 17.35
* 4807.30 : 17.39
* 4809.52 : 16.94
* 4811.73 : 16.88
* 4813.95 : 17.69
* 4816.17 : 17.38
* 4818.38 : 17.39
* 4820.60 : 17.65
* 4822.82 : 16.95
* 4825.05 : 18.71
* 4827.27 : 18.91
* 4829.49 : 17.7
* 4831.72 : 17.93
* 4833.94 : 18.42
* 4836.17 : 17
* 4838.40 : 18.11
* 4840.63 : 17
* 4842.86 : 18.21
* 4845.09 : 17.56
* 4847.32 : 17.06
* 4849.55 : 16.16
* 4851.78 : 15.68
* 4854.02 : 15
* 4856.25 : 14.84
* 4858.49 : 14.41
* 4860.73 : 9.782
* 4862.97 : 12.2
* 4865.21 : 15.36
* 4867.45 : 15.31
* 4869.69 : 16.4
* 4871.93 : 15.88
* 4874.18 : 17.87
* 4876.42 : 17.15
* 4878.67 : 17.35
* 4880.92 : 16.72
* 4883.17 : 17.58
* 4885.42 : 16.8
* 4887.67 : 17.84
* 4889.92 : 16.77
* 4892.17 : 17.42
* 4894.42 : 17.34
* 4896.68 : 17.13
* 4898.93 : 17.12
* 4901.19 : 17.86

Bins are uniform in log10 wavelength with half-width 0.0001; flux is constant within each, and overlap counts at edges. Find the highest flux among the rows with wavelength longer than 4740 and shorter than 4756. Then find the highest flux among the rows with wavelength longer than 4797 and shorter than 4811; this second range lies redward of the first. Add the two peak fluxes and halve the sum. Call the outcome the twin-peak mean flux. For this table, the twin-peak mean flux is 18.6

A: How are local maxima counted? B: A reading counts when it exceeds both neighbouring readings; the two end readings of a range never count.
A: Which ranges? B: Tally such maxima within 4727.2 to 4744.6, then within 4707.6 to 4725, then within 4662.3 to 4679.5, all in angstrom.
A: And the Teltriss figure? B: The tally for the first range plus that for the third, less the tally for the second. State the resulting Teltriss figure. 1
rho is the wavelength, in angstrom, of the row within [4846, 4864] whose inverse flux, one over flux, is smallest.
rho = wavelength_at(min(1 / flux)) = 4847.32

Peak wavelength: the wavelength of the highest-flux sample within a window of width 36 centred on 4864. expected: 4874.18 angstrom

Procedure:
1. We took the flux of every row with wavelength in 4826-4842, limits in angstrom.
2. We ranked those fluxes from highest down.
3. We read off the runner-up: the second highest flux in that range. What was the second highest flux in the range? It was 18.42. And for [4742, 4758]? 18.84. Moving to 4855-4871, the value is 15.36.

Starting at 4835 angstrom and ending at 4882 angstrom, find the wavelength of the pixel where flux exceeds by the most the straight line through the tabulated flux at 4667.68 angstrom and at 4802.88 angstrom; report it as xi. 4842.86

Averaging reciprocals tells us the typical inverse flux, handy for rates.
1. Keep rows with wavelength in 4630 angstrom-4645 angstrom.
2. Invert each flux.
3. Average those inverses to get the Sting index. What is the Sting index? 0.0534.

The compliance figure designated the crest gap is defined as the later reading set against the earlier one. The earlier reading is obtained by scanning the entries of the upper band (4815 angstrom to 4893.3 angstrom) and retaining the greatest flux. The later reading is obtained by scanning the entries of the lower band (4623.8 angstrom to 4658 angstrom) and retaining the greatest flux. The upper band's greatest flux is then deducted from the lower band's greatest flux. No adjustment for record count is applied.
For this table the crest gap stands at 0.70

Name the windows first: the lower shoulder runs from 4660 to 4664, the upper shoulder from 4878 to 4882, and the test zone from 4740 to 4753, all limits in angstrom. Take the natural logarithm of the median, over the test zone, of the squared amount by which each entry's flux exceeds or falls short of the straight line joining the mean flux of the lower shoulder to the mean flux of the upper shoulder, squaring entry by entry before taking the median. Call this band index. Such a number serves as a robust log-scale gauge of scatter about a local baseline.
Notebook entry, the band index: -1.6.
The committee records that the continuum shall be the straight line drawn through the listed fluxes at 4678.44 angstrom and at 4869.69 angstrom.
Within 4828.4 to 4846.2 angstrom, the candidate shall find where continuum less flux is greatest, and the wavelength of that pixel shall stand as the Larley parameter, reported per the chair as 4836.17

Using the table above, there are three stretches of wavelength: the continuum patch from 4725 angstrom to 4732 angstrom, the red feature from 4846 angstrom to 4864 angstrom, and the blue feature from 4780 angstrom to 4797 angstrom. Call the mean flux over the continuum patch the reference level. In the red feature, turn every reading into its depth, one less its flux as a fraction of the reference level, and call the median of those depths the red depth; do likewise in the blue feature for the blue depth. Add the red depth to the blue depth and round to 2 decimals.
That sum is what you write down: 0.21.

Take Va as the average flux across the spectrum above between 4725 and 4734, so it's 18.3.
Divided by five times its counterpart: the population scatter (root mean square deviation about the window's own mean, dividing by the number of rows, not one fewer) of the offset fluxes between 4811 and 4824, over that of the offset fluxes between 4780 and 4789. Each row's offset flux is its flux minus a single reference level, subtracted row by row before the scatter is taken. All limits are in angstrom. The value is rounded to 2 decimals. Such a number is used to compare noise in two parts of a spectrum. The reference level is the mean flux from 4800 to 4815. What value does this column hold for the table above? 0.22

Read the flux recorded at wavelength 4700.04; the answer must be 18.16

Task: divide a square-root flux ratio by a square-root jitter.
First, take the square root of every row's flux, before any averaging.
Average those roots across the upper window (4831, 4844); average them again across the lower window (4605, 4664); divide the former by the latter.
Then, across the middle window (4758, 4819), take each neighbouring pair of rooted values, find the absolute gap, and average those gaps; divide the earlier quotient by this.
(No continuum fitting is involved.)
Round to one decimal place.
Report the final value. 15.4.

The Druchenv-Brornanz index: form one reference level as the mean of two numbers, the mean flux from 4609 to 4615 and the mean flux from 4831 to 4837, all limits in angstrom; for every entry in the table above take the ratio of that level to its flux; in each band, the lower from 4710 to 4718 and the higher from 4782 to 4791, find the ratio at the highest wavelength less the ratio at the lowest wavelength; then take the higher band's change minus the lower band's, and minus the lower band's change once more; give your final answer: -0.15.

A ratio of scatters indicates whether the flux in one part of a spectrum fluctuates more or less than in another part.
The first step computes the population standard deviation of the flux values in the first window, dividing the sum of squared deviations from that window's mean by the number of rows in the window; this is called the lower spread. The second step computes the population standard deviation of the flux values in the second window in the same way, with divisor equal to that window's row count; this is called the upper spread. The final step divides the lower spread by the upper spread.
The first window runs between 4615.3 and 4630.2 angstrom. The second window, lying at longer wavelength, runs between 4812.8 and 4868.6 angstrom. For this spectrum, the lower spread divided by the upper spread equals 0.3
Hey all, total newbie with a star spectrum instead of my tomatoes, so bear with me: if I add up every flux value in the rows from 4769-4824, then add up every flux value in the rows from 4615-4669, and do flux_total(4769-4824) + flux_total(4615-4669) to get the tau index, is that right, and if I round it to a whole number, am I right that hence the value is 912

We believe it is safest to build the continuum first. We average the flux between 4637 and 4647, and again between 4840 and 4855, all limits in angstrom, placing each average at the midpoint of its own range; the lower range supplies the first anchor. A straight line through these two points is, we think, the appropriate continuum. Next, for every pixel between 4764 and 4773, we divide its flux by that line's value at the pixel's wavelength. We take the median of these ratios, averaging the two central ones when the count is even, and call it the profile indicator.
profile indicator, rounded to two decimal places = 1.04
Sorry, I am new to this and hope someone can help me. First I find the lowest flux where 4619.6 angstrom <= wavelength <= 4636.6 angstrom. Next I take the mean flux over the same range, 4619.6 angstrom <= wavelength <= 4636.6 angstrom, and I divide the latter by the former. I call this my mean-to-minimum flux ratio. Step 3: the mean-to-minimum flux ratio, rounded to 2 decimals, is 1.05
